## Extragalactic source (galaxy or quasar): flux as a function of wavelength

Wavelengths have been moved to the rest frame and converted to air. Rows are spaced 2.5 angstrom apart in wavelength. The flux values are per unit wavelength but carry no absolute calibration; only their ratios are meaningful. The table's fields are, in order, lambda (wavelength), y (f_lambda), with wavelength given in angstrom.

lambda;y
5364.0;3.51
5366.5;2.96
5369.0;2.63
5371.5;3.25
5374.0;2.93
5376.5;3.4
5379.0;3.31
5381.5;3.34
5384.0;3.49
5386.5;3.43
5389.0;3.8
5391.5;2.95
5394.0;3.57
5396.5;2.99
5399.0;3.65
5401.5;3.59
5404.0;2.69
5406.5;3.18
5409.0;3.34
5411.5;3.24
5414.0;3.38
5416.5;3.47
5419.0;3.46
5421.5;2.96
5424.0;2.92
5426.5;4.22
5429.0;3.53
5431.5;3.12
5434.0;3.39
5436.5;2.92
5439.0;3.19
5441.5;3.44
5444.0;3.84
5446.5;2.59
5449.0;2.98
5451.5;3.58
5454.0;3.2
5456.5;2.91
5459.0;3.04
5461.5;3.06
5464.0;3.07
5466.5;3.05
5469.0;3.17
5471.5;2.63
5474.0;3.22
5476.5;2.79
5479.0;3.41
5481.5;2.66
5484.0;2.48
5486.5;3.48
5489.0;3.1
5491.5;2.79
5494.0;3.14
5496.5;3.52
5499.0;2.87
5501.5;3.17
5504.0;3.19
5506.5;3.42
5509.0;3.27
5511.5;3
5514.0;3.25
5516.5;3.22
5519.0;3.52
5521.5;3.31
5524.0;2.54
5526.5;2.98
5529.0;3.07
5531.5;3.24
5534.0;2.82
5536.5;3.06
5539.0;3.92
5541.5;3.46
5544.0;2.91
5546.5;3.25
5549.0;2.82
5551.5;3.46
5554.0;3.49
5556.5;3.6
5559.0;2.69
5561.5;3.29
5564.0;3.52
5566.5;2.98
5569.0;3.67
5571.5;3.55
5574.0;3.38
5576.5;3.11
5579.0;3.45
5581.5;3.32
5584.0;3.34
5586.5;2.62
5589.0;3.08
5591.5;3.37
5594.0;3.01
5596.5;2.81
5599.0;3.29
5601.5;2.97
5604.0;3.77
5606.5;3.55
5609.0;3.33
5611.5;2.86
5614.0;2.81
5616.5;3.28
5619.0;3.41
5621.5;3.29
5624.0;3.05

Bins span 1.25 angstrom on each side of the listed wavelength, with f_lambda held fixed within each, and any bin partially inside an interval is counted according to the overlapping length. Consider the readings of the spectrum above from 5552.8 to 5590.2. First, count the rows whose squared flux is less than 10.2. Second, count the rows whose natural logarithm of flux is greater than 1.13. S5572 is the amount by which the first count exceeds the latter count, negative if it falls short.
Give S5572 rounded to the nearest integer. -6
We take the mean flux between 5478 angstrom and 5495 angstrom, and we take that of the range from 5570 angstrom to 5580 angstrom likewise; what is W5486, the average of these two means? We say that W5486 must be 3.19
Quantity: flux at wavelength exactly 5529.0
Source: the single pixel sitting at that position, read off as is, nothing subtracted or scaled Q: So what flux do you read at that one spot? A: 3.07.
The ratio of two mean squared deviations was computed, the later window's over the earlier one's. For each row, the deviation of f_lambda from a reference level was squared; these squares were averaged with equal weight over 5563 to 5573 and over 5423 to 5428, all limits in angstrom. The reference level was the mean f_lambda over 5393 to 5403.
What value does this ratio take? 0.2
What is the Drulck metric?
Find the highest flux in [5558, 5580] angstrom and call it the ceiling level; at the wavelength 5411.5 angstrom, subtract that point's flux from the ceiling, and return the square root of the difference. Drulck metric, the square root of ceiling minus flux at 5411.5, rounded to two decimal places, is 0.66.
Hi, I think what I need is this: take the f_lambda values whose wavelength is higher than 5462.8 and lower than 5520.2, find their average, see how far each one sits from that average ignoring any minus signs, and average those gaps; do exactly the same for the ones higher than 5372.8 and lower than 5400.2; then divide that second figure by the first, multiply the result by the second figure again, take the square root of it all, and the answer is 0.471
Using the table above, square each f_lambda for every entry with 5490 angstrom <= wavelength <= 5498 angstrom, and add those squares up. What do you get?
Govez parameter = 30.0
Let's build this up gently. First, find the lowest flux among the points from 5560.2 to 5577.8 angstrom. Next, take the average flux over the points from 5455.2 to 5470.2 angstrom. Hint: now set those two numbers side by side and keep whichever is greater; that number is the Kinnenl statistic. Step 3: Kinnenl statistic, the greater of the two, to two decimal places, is 3.05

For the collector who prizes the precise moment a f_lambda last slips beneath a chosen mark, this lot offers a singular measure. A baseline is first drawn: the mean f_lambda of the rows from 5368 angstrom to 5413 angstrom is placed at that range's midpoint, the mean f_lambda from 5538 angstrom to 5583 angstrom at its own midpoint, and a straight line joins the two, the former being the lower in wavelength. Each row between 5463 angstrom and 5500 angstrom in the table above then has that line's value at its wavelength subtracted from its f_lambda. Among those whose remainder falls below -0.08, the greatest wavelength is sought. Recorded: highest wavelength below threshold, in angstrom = 5499.0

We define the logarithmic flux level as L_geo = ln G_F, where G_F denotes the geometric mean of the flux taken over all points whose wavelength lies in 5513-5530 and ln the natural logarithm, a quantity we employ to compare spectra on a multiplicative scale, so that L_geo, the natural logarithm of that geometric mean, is 1.14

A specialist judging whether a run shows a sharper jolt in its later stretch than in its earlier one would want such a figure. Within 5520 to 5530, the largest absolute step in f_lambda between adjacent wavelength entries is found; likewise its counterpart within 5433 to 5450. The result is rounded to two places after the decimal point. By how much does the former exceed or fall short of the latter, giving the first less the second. -0.48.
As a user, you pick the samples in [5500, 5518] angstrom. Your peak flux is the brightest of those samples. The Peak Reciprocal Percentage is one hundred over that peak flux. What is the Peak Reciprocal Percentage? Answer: 29.2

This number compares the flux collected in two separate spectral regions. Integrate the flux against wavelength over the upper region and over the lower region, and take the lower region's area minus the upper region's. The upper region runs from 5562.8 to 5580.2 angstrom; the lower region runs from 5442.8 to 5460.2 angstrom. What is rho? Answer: -4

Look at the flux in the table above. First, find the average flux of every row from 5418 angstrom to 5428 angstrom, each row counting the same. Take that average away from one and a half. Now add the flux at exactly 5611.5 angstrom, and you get 1.0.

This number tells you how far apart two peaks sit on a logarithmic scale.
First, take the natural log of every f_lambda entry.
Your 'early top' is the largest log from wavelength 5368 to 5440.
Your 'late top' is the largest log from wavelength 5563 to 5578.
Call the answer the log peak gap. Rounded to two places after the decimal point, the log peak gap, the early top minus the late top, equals 0.14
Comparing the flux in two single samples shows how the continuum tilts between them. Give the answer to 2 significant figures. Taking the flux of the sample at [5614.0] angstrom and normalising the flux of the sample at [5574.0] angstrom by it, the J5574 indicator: 1.2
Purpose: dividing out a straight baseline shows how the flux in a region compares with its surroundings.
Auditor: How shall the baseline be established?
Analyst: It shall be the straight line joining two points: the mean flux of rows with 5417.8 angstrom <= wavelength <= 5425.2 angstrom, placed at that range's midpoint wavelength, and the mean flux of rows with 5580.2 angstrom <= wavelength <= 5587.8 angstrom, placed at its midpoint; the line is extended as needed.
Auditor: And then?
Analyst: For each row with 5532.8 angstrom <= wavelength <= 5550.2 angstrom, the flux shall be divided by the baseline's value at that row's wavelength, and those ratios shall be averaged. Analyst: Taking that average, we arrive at 1.03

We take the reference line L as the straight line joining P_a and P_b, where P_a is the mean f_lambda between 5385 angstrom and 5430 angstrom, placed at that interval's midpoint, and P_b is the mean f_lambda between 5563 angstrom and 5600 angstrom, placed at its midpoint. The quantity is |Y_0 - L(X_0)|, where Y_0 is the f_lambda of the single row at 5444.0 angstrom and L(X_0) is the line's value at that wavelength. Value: 0.51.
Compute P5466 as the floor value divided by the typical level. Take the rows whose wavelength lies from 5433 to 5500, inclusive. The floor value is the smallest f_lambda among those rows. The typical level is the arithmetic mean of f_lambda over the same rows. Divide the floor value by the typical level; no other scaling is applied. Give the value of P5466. 0.802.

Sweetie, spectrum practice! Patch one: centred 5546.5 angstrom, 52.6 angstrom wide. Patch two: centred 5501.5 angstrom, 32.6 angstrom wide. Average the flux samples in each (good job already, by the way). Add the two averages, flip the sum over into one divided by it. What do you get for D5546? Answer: 0.156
